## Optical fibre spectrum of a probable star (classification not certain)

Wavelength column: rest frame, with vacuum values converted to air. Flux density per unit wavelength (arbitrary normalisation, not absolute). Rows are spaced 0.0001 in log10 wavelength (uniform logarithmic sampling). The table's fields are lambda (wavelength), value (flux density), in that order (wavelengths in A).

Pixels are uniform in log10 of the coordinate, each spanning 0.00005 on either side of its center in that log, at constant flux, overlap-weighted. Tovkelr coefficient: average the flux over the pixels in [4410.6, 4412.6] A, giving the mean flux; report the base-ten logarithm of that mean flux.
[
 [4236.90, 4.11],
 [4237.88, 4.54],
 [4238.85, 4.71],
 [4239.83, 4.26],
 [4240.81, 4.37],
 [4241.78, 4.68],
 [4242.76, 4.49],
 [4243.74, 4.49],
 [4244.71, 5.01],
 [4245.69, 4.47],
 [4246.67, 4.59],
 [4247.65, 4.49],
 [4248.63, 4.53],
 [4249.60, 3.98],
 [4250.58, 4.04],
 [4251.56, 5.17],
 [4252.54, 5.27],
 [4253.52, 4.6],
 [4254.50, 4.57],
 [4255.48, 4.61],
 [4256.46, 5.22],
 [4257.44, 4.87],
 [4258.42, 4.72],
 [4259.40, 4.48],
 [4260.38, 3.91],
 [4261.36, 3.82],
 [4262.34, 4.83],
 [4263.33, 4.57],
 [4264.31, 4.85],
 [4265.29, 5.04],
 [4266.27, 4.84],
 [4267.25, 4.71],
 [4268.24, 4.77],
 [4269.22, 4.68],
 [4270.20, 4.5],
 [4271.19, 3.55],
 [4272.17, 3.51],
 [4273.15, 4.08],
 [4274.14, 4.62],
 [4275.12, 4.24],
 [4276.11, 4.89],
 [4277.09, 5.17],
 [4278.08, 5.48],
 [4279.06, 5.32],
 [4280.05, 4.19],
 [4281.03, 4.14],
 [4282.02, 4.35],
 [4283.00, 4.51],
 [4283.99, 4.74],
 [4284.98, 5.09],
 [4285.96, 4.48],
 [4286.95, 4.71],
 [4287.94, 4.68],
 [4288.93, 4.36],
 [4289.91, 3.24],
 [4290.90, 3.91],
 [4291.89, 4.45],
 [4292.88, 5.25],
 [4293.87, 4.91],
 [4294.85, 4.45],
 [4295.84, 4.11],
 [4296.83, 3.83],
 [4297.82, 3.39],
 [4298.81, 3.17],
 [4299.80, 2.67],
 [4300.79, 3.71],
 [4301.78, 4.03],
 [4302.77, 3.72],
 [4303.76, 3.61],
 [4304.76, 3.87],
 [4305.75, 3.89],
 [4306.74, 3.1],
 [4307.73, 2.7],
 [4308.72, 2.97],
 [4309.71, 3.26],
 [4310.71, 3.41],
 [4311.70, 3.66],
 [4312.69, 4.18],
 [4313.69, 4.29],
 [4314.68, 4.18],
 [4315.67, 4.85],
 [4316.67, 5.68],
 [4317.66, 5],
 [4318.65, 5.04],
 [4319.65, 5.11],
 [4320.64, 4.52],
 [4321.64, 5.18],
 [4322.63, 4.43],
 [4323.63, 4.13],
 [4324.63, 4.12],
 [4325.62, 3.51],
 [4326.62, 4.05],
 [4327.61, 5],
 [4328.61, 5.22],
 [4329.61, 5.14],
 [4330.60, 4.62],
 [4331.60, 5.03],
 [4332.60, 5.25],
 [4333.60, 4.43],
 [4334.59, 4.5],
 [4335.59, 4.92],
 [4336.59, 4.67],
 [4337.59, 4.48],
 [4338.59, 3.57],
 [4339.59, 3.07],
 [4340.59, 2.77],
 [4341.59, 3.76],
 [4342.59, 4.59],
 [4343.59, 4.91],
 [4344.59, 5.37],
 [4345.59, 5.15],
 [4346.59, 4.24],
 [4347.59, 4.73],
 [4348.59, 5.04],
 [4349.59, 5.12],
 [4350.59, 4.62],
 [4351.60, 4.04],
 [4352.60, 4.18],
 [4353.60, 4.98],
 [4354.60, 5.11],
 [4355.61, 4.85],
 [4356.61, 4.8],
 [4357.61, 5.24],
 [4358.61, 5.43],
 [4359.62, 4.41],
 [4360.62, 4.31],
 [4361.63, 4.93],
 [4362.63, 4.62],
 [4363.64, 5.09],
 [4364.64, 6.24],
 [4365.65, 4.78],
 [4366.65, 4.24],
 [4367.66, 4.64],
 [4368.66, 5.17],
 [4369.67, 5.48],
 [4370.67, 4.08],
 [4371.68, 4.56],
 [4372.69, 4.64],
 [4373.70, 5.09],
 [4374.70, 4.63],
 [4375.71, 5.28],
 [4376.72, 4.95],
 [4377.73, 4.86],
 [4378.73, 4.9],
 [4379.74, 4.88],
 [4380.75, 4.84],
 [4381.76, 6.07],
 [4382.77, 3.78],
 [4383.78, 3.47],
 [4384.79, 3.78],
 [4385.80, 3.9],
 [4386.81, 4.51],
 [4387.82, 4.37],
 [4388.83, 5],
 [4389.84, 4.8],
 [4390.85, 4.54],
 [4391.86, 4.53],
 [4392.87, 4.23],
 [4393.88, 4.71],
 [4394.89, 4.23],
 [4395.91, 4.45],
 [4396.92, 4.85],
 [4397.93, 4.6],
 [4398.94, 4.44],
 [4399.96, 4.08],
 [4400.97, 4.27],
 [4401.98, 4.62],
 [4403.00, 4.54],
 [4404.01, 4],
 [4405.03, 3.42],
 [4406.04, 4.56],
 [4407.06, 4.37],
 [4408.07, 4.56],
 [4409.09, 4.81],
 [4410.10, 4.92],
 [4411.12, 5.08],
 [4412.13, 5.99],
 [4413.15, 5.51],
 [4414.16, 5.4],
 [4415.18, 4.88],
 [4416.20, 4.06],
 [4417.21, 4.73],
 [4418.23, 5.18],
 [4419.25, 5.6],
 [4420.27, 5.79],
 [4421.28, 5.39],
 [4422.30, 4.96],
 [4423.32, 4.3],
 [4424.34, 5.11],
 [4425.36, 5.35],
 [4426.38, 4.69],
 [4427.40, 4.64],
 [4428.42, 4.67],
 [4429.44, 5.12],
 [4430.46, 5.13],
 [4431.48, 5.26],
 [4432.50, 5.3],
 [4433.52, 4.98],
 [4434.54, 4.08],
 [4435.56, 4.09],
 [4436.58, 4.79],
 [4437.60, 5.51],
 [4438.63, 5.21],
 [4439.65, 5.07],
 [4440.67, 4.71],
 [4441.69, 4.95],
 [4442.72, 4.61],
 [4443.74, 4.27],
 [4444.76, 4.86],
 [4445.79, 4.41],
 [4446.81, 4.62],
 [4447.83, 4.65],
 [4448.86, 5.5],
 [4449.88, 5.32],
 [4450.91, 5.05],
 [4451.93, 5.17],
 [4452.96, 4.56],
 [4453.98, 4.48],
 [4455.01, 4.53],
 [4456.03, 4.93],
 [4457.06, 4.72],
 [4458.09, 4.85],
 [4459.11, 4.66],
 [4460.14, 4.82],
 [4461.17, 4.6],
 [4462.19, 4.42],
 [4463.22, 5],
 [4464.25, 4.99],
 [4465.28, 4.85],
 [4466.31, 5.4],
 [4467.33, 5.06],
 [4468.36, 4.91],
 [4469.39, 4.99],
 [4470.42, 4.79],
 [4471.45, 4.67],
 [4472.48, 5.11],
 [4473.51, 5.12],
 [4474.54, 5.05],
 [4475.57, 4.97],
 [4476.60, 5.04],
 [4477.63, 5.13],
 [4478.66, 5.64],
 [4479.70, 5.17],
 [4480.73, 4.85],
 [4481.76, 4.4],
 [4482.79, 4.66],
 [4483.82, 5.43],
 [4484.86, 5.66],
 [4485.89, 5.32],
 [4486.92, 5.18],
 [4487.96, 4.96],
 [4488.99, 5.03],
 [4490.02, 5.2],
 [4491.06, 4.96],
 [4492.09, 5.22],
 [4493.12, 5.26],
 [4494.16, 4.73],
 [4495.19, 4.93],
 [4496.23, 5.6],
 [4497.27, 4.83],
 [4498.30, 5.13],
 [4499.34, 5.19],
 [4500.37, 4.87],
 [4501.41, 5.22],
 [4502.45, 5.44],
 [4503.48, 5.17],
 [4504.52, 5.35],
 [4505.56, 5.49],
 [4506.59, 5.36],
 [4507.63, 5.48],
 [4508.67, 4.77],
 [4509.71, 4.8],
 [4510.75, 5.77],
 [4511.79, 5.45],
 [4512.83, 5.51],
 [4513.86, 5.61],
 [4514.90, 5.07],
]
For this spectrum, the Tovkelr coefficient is 0.74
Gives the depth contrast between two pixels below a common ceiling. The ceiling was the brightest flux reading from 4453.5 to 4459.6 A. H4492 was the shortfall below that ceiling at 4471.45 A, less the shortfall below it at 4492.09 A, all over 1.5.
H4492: 0.37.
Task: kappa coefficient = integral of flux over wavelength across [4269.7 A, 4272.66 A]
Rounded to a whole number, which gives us 11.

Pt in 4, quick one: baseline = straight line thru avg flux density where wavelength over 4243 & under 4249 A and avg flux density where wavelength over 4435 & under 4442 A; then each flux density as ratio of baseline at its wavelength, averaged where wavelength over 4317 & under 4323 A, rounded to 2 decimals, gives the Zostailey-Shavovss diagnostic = 1.04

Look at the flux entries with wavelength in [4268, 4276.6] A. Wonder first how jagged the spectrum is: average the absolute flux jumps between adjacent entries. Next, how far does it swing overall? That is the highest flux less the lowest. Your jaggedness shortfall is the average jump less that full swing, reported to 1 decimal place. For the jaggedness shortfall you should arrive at -1.0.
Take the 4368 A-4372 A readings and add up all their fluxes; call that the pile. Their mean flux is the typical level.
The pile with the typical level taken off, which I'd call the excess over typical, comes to 14.5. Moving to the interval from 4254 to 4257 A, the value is 9.6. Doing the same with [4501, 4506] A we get 21.3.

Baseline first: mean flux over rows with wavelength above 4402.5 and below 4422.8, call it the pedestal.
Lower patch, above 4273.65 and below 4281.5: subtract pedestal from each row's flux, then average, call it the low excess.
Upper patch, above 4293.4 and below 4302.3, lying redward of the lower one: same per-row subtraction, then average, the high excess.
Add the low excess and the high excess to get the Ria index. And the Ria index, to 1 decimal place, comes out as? -1.2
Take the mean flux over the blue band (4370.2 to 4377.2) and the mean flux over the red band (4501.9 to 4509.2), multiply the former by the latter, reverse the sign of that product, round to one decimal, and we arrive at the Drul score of -25.1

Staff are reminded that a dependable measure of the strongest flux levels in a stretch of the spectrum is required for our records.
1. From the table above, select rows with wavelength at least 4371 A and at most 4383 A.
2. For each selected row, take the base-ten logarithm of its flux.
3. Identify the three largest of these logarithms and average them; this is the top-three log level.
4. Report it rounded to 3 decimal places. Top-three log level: 0.738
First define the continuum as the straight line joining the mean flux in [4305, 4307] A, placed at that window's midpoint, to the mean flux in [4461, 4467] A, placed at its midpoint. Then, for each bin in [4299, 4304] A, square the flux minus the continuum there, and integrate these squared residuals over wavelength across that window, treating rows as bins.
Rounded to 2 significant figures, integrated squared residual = 1.1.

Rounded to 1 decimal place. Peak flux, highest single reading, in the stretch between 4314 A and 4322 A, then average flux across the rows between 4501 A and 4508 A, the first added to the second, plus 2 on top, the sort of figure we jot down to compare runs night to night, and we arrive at 13.0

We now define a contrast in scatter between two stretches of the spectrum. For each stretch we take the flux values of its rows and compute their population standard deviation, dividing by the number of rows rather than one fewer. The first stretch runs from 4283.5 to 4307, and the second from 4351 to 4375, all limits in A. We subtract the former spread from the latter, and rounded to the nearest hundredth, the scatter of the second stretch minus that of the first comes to -0.16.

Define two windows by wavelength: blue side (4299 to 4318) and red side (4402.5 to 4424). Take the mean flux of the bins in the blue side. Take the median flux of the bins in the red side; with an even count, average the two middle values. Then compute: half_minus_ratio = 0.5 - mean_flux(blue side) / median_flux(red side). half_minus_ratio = -0.28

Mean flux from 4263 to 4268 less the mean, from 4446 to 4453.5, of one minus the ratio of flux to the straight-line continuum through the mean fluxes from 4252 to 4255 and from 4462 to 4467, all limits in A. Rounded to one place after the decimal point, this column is 4.8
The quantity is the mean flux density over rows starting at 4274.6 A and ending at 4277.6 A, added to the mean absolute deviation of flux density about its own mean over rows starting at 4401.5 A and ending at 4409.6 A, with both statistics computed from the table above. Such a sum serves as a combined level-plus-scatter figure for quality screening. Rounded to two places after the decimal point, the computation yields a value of 5.09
